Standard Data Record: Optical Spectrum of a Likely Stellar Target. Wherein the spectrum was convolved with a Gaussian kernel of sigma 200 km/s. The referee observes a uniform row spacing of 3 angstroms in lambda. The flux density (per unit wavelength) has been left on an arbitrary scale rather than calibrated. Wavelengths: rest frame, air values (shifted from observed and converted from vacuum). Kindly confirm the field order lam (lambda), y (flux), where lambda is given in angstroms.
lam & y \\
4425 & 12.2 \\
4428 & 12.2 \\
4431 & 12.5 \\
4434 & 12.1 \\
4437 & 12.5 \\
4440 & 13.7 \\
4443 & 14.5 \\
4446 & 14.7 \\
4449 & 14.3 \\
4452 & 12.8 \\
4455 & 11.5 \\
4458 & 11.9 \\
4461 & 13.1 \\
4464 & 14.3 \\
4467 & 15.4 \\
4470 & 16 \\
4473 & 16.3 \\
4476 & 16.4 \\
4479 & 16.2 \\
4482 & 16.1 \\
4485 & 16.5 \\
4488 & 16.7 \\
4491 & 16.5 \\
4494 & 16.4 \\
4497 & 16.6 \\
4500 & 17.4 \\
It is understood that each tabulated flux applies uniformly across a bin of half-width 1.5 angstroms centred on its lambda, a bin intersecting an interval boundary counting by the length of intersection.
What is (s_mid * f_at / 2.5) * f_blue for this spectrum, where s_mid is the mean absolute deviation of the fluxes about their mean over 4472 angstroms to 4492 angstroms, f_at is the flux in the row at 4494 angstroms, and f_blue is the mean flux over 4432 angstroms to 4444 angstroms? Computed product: 14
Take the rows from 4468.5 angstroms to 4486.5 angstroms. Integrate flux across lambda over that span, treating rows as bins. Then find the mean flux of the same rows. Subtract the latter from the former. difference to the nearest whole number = 276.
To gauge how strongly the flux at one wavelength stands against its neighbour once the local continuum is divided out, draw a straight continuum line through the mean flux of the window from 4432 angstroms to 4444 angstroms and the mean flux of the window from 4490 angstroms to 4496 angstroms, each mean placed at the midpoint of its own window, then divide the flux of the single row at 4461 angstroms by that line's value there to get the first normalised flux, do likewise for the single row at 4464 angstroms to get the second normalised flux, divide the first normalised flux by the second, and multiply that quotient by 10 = 9.3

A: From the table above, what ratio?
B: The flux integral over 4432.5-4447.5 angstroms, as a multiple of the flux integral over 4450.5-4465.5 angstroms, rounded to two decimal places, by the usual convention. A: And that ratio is 1.06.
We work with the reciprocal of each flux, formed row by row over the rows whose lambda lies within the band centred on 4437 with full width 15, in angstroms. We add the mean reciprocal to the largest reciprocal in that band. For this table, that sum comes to 0.160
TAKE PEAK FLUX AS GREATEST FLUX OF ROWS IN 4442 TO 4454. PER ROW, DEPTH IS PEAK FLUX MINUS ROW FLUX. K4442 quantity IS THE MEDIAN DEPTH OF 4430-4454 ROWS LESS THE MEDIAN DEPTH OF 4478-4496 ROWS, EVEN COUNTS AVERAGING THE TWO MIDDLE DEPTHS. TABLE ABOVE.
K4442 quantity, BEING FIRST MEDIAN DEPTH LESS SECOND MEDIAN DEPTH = 3.2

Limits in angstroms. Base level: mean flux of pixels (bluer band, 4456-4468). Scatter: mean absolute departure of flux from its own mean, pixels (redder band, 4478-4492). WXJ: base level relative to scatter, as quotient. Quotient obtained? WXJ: 68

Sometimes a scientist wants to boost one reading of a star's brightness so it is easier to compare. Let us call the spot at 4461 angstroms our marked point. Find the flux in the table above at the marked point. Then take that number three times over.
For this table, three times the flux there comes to 39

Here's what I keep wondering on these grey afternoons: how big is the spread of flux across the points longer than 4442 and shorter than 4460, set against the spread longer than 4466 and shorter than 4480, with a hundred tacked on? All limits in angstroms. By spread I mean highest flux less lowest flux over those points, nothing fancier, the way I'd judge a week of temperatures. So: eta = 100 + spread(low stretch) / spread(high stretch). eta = 103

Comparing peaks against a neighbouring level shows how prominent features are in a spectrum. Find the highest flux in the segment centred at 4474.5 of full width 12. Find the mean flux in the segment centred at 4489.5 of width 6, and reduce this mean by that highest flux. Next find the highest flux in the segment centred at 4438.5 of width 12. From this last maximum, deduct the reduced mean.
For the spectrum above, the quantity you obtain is 14.3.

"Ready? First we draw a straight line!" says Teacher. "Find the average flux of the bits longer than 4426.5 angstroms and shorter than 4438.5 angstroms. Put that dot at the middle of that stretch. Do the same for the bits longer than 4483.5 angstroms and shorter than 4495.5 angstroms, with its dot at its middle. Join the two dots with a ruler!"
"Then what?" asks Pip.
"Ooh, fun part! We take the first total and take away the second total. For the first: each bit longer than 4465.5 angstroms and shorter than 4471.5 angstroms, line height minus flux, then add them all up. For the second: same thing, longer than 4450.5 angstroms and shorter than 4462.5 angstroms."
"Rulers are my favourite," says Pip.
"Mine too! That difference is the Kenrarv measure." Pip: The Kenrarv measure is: -8.5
